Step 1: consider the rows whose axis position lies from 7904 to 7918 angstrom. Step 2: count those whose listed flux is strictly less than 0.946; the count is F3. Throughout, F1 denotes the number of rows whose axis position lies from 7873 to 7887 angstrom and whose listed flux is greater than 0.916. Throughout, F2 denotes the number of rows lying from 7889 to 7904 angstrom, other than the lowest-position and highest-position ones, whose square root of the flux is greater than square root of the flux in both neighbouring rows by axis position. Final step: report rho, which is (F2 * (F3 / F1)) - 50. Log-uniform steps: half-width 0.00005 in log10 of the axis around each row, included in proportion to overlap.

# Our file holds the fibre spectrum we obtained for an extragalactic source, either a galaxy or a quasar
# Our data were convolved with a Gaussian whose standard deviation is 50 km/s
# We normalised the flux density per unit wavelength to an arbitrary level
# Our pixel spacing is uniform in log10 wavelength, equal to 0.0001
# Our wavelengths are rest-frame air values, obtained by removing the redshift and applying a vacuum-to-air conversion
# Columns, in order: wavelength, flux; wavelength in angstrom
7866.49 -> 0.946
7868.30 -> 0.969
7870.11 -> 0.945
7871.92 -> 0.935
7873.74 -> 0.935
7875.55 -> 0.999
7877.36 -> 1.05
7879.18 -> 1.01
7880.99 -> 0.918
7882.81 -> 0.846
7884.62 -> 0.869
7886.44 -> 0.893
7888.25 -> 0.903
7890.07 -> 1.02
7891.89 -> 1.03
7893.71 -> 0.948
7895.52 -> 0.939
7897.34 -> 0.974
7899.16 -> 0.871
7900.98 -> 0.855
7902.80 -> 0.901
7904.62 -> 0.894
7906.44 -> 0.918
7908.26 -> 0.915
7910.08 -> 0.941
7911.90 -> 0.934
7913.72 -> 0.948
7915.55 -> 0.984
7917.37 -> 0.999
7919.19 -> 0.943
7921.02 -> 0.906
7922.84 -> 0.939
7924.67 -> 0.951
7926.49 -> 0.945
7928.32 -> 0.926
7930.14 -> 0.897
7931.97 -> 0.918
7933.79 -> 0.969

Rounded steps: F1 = 5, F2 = 2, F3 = 5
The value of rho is -48.0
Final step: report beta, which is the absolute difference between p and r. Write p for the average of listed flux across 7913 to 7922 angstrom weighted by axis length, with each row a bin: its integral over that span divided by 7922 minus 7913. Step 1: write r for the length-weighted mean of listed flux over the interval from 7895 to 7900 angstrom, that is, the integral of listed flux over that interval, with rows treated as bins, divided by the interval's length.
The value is 0.028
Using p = 0.956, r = 0.927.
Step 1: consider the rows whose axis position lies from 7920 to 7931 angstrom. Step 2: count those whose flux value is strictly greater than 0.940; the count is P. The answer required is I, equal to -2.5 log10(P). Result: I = -0.8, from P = 2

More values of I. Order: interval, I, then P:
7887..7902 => -1.5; 4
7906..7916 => -1.2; 3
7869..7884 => -1.5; 4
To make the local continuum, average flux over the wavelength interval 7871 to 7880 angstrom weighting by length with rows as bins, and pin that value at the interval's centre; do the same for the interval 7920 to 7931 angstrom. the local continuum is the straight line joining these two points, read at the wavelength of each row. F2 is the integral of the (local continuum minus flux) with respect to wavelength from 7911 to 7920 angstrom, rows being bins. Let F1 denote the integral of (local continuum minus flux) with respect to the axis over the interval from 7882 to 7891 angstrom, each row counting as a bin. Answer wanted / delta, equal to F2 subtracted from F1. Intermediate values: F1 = 0.6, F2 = -0.21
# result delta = 0.79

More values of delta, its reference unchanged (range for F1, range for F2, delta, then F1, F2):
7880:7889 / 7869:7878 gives 0.64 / 0.8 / 0.15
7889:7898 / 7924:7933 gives -0.12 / -0.2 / -0.03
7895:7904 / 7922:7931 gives 0.51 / 0.5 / -0.05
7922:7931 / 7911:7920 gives 0.16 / 0.0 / -0.21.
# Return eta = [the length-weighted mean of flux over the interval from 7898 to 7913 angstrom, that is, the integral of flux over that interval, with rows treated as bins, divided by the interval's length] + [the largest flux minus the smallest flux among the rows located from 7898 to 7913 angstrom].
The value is 0.99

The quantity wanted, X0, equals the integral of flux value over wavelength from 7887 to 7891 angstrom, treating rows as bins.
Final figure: 3.8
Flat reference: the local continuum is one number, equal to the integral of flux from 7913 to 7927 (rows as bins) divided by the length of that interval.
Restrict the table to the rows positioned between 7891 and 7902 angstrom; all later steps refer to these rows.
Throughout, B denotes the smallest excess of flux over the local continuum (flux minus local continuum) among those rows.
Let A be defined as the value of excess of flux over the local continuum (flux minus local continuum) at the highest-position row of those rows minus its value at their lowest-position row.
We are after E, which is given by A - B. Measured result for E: -0.08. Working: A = -0.175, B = -0.097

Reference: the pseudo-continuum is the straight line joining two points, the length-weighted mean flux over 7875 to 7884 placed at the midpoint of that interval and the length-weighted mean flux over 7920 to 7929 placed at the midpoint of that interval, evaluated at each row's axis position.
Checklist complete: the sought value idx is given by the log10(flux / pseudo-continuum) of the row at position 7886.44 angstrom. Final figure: -0.030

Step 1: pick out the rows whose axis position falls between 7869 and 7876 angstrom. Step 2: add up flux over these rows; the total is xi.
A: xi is 3.81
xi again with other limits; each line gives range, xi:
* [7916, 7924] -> 3.79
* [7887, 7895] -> 3.90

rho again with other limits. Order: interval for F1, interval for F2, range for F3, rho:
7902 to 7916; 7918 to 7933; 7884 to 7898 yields -49.2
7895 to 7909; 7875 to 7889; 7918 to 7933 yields -47.7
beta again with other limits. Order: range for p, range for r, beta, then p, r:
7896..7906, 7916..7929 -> 0.045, 0.901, 0.946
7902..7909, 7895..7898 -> 0.050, 0.907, 0.957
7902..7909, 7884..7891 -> 0.016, 0.907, 0.923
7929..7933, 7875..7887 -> 0.028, 0.912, 0.940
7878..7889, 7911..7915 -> 0.034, 0.910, 0.944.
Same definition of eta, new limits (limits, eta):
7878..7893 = 1.12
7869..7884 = 1.16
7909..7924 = 1.04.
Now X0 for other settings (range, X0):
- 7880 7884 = 3.5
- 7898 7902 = 3.5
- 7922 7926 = 3.8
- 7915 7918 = 3.0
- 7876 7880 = 4.1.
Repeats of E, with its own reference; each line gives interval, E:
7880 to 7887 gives 0.08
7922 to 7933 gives 0.03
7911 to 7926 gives 0.06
